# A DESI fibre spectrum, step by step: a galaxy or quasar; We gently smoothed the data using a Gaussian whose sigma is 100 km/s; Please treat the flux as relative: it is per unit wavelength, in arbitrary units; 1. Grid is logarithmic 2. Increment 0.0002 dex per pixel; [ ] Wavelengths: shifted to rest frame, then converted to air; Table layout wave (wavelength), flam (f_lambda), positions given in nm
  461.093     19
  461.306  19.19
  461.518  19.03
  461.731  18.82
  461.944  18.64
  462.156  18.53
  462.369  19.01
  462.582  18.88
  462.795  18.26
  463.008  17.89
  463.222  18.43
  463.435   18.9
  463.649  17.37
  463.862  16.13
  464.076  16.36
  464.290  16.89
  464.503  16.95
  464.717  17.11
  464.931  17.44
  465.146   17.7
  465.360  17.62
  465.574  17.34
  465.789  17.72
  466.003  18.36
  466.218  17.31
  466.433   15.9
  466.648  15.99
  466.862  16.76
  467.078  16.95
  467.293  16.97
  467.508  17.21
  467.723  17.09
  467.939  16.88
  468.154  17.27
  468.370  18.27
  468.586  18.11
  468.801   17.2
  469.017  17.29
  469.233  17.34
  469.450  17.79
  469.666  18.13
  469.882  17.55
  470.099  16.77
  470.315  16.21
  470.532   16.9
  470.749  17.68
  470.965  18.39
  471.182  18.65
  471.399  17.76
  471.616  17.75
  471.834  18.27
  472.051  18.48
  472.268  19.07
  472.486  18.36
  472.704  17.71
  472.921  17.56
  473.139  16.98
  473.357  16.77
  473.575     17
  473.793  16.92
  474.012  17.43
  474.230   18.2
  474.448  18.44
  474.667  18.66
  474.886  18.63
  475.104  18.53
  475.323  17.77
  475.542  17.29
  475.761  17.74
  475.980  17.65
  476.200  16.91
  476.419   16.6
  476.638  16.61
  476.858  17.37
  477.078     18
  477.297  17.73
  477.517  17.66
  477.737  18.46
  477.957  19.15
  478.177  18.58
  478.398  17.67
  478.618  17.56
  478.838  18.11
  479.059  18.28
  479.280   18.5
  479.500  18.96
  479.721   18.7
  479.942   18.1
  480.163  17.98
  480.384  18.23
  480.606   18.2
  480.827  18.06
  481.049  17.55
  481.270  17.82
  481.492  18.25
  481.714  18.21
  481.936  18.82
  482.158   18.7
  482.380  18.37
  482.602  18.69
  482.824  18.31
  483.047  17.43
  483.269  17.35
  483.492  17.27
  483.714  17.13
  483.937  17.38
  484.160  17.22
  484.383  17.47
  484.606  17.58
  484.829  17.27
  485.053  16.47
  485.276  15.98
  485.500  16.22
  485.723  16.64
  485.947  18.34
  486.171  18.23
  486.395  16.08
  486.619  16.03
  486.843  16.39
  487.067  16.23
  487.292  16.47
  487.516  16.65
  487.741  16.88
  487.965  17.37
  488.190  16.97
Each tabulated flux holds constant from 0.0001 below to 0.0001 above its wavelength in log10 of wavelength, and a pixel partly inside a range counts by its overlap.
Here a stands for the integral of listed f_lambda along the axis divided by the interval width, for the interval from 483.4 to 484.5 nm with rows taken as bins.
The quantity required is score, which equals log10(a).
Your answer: 1.24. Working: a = 17.3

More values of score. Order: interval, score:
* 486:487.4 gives 1.22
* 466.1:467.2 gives 1.22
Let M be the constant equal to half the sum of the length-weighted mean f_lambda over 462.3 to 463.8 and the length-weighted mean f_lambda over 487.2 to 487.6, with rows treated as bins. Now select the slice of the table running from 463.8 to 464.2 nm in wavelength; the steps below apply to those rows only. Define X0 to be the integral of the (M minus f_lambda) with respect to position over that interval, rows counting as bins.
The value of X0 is 0.5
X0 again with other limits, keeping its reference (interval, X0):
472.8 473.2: 0.0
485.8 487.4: 1.0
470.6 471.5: -0.6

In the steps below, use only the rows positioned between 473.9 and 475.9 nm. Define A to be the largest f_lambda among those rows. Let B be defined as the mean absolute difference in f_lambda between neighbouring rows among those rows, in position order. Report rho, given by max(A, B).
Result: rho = 18.7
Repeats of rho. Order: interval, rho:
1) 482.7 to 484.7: 18.3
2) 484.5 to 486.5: 18.3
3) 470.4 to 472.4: 19.1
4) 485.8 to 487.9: 18.3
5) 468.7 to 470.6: 18.1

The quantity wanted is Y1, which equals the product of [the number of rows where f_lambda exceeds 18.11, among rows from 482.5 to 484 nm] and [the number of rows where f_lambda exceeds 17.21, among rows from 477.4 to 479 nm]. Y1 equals 14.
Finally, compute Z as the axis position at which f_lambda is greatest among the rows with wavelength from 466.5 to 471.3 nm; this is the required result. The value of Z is 471.182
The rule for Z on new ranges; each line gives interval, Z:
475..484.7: 477.957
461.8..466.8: 462.369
